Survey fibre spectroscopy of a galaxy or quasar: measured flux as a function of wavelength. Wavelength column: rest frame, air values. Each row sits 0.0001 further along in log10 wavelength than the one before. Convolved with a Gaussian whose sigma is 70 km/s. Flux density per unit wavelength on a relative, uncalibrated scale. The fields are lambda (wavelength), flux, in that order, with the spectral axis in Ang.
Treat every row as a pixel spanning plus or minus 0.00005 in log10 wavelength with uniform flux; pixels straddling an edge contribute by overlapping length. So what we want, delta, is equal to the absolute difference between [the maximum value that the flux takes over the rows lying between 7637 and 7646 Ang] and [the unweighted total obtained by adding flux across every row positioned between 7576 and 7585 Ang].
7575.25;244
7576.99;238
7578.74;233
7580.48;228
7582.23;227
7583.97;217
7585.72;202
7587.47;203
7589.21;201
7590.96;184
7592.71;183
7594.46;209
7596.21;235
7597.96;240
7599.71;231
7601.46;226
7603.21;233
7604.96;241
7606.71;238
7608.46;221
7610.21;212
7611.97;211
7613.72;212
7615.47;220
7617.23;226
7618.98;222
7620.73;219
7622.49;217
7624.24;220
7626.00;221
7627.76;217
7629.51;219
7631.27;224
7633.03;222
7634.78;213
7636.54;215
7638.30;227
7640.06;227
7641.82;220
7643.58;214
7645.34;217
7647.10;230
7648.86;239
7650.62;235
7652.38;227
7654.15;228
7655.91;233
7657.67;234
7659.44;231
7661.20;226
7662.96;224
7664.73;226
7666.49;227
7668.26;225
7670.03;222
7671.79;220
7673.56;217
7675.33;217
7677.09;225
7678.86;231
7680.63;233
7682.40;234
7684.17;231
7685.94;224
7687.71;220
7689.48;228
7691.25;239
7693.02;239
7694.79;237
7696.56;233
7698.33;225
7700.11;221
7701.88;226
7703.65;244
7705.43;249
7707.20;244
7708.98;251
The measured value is 916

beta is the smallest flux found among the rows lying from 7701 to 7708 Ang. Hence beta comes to 226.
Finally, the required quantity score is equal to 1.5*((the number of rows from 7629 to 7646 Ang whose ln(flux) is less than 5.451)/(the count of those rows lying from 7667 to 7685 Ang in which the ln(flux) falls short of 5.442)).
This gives 2.5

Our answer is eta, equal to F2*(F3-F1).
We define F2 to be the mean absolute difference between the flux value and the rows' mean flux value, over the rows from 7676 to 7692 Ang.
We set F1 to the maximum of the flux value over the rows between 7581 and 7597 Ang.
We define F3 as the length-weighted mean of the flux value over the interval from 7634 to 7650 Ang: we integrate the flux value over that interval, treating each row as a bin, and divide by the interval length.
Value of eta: -57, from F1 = 235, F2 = 4.6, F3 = 223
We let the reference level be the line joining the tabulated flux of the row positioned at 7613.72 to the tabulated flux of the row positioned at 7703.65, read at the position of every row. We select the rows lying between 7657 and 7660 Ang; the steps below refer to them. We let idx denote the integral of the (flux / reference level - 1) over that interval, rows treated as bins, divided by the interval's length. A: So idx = 0.020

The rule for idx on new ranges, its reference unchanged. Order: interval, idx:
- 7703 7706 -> 0.009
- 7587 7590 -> -0.005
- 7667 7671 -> -0.034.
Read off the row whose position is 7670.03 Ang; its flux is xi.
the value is 222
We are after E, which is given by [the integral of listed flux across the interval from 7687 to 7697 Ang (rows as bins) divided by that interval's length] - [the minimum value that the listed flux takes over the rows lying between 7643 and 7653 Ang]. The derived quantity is 19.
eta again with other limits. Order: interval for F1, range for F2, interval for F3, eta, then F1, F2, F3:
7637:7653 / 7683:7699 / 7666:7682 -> -84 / 239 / 5.7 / 224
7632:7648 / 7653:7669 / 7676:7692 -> -2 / 230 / 3.0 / 229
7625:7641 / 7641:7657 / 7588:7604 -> -77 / 227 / 6.7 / 215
